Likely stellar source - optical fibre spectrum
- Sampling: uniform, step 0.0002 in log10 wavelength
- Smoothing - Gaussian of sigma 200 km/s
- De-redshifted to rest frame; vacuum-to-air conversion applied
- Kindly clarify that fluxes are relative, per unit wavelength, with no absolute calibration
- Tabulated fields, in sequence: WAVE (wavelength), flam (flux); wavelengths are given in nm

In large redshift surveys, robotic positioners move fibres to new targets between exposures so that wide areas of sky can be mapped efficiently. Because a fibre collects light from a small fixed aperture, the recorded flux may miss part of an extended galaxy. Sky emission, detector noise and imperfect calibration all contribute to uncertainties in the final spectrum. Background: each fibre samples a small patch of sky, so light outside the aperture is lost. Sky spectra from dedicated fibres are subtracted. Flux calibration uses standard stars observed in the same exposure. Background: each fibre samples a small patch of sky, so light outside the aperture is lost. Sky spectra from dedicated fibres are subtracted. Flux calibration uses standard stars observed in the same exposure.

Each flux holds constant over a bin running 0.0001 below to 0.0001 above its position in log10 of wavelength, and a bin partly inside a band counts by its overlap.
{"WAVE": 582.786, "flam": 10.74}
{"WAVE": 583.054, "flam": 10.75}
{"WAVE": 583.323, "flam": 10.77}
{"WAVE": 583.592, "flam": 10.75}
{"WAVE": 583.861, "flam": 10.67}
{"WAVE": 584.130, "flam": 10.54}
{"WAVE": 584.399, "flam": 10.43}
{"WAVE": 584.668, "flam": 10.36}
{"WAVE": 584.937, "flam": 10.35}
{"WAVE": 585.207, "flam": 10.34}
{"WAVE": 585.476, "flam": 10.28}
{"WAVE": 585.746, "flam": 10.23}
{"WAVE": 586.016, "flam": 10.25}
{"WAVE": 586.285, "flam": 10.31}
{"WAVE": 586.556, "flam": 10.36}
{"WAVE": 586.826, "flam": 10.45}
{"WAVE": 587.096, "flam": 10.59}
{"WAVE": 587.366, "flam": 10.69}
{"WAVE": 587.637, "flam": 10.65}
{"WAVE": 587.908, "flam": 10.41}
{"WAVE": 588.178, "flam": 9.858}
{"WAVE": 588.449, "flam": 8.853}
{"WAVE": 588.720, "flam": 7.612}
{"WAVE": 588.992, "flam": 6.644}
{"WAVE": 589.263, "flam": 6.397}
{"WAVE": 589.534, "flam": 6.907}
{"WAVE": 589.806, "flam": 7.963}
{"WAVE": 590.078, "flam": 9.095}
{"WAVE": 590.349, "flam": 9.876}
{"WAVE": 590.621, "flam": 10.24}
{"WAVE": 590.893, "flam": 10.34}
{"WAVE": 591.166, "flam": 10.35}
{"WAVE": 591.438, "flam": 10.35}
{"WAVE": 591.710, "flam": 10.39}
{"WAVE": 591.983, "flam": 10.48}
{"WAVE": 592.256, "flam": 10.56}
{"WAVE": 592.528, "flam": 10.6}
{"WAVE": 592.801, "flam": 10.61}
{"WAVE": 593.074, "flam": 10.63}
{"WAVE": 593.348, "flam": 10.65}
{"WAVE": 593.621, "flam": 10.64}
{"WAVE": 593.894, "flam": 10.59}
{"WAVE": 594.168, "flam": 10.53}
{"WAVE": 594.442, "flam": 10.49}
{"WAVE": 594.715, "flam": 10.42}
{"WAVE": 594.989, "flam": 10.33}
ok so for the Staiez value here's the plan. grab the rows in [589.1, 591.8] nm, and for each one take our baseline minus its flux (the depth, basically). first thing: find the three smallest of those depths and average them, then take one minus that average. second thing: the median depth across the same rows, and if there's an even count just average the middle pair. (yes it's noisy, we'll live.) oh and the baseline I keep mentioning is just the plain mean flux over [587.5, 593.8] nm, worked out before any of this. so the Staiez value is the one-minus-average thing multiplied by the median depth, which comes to -0.9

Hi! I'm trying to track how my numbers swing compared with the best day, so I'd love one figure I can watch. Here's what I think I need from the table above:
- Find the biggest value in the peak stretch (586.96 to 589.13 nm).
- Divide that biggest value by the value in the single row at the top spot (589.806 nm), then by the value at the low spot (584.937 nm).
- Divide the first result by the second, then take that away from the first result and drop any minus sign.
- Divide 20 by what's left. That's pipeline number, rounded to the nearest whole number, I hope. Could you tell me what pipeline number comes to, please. 468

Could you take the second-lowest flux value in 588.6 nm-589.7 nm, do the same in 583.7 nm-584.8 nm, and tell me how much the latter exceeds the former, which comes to 3.8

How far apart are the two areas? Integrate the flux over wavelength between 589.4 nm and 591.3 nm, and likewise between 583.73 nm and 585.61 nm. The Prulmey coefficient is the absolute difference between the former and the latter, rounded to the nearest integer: 2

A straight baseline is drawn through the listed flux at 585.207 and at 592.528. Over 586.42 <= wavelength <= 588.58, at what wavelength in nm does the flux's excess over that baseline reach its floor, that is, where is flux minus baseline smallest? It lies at 588.449 nm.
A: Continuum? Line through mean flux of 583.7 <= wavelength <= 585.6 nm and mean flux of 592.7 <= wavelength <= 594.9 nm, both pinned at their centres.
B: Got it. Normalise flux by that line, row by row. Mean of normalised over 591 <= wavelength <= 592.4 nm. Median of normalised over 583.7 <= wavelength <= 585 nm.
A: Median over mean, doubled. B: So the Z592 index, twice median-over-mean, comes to 2.02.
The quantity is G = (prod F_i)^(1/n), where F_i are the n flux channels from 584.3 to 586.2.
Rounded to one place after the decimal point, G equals 10.3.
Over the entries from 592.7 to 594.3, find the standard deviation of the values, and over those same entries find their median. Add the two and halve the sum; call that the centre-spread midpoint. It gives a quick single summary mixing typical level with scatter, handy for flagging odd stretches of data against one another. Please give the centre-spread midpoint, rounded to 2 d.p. 5.33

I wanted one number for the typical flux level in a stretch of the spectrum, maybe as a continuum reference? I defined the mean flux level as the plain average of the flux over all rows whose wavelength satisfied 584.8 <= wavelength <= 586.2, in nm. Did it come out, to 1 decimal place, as 10.3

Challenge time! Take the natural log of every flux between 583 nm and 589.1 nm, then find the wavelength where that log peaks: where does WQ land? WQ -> 583.323 nm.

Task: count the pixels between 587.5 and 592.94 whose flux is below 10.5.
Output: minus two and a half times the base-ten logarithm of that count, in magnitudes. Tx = -3.01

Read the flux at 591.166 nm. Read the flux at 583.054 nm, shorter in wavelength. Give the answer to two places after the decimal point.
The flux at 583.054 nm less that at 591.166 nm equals 0.40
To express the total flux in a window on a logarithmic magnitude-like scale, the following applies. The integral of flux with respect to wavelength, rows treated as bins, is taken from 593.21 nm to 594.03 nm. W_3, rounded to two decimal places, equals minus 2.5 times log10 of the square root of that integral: -1.18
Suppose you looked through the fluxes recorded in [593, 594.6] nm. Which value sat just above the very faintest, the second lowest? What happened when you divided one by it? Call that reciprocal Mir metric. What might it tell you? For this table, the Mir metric 0.095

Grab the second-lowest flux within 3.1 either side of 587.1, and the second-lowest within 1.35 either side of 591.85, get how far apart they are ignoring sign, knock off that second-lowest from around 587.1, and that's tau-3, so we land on -2.9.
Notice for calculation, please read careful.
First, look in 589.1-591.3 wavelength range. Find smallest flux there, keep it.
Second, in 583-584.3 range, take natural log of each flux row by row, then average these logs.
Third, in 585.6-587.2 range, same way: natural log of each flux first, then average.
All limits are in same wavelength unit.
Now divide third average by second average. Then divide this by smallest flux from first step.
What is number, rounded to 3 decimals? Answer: 0.154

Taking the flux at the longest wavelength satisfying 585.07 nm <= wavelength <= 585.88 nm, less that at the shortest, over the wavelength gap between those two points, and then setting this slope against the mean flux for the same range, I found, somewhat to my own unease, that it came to -0.020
